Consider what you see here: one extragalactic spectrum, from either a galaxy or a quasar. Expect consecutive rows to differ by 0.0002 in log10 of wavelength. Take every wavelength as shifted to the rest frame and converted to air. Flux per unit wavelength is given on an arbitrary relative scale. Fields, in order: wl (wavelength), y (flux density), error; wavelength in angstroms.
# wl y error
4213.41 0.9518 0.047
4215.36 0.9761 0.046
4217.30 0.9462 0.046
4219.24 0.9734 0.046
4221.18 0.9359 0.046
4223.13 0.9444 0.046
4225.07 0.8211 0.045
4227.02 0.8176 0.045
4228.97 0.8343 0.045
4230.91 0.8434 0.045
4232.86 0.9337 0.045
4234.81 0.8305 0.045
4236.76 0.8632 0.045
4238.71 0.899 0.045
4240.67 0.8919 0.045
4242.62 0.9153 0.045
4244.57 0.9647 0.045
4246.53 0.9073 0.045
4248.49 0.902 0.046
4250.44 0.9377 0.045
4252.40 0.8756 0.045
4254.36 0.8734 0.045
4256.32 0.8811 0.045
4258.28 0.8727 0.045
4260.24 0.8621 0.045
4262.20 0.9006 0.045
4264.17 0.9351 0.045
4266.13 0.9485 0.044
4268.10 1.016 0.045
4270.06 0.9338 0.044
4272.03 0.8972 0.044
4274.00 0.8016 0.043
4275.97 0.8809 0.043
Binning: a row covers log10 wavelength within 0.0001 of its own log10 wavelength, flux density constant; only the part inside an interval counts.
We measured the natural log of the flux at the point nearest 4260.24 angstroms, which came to -0.15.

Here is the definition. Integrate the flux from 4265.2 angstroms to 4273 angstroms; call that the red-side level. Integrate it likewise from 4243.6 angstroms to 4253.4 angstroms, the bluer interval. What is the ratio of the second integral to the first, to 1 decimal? 1.2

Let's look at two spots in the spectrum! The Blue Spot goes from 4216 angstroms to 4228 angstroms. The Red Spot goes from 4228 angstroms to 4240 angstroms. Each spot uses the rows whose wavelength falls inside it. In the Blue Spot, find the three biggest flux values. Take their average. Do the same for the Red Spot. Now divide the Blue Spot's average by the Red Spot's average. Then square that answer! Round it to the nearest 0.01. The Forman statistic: 1.13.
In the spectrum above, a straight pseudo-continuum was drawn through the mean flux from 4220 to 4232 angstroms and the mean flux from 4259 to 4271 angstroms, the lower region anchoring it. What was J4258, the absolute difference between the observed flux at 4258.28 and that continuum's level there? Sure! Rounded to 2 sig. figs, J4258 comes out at 0.048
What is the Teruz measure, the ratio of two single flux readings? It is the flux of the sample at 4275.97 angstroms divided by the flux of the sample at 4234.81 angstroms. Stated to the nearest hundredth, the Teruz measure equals 1.06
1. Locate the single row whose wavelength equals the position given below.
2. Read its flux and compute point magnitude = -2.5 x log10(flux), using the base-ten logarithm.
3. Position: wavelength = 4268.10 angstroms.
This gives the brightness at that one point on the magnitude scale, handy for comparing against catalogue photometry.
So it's -0.017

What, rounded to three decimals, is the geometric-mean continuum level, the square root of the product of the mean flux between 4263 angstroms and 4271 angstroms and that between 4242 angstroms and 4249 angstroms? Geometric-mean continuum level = 0.940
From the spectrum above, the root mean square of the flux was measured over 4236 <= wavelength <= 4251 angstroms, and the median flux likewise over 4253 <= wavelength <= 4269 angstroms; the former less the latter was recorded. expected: 0.02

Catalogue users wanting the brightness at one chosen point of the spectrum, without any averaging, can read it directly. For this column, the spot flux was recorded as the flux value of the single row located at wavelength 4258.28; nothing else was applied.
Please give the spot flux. 0.8727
